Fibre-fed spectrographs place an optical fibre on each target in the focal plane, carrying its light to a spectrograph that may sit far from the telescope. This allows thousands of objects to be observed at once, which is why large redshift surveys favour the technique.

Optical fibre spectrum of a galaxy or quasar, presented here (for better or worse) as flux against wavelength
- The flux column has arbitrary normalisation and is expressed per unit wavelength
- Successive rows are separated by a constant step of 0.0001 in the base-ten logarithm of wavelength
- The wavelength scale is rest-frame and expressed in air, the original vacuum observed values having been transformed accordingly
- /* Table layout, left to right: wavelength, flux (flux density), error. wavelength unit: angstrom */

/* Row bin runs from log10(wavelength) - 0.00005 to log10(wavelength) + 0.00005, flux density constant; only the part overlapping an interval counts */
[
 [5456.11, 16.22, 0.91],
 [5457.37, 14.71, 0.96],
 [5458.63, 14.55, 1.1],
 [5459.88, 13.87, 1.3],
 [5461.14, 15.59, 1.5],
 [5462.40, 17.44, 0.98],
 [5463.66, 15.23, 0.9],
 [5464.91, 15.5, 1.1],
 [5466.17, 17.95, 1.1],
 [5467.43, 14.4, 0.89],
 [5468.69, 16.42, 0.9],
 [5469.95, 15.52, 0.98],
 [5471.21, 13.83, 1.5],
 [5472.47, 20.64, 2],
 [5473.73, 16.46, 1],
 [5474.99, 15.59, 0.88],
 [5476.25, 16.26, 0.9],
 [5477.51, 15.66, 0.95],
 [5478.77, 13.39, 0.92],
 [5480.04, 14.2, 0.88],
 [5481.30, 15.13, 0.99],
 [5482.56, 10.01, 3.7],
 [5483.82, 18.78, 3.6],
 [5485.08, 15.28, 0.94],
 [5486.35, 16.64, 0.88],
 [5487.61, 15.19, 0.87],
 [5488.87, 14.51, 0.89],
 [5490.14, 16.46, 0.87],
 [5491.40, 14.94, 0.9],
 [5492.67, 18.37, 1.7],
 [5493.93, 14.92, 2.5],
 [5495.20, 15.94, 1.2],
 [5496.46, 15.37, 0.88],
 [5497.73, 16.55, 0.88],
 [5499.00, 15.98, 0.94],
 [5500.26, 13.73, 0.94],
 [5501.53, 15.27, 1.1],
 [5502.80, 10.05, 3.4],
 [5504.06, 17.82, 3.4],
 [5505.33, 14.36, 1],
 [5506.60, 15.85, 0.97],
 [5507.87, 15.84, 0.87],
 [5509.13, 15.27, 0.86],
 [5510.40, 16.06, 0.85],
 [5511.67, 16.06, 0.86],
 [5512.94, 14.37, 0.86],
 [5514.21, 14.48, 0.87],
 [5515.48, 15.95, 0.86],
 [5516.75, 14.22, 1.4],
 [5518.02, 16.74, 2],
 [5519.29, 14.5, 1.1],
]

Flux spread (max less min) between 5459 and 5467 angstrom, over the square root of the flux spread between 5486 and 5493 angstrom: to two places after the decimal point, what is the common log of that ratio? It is 0.32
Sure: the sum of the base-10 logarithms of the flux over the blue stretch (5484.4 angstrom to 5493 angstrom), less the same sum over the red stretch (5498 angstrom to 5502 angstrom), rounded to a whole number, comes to 5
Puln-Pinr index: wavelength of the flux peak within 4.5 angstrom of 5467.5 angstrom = 5466.17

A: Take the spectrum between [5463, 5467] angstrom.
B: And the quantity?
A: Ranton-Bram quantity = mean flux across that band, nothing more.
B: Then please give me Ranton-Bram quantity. 16.2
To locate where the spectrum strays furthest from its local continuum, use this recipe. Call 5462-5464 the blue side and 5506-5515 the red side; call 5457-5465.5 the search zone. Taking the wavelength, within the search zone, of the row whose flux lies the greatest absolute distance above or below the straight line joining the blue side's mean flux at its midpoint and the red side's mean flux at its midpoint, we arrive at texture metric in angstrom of 5459.88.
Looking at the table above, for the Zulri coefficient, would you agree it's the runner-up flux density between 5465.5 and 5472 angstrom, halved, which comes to 8.21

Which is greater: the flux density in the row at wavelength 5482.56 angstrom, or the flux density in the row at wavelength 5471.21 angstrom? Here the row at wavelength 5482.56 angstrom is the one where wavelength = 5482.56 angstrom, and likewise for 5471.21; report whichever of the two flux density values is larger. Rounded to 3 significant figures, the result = 13.8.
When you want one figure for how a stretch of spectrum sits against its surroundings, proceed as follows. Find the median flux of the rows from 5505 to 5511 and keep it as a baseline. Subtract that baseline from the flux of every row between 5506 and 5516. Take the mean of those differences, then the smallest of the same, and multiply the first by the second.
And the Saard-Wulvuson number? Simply 0.5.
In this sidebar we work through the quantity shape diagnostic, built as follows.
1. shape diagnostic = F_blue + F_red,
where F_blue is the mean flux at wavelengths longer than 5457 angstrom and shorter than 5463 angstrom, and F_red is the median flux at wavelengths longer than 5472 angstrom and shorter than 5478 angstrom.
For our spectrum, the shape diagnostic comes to 31.5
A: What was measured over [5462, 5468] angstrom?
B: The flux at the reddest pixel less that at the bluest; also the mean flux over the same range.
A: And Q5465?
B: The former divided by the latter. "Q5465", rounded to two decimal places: -0.19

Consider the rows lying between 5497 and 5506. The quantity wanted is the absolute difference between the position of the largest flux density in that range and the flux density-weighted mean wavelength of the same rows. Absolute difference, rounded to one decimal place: 2.6 angstrom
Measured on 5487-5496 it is 1.2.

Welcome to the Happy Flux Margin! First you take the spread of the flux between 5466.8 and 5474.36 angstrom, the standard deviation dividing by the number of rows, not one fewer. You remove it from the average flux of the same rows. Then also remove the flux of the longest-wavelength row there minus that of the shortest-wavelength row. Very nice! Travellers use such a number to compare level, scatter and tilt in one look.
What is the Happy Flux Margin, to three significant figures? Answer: 11.9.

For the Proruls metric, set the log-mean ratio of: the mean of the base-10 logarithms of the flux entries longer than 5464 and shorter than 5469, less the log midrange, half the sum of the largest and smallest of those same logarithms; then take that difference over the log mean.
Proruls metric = 0.00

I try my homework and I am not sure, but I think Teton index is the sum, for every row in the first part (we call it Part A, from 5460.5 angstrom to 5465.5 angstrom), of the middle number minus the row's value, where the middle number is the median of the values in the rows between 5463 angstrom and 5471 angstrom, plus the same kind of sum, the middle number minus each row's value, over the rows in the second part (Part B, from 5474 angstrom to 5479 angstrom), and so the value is -0.6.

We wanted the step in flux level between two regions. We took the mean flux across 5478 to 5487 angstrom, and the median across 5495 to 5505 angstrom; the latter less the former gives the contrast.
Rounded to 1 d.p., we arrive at 0.9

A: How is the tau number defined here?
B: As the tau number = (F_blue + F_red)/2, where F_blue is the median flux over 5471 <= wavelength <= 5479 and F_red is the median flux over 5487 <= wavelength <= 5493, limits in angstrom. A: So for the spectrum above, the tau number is 15.4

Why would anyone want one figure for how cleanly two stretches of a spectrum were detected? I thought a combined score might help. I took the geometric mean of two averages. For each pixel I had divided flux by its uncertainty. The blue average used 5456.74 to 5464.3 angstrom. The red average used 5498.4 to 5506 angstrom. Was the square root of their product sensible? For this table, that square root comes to 12.6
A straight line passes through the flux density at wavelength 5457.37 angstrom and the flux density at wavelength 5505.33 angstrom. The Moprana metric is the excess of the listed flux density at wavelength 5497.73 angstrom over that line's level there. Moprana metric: 2.1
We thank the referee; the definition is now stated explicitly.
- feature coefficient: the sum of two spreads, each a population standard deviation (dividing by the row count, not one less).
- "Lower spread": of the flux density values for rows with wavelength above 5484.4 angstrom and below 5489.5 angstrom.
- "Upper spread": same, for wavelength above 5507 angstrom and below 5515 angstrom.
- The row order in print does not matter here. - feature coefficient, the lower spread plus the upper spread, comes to 1.5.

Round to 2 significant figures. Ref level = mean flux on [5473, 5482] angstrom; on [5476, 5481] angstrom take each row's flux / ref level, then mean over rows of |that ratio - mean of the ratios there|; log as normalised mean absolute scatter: 0.071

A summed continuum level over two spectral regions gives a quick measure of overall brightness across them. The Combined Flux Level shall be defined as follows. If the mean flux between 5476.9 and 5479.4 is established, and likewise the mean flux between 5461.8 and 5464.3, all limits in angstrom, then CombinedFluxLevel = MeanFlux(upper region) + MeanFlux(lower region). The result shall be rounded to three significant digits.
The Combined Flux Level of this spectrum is 30.9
